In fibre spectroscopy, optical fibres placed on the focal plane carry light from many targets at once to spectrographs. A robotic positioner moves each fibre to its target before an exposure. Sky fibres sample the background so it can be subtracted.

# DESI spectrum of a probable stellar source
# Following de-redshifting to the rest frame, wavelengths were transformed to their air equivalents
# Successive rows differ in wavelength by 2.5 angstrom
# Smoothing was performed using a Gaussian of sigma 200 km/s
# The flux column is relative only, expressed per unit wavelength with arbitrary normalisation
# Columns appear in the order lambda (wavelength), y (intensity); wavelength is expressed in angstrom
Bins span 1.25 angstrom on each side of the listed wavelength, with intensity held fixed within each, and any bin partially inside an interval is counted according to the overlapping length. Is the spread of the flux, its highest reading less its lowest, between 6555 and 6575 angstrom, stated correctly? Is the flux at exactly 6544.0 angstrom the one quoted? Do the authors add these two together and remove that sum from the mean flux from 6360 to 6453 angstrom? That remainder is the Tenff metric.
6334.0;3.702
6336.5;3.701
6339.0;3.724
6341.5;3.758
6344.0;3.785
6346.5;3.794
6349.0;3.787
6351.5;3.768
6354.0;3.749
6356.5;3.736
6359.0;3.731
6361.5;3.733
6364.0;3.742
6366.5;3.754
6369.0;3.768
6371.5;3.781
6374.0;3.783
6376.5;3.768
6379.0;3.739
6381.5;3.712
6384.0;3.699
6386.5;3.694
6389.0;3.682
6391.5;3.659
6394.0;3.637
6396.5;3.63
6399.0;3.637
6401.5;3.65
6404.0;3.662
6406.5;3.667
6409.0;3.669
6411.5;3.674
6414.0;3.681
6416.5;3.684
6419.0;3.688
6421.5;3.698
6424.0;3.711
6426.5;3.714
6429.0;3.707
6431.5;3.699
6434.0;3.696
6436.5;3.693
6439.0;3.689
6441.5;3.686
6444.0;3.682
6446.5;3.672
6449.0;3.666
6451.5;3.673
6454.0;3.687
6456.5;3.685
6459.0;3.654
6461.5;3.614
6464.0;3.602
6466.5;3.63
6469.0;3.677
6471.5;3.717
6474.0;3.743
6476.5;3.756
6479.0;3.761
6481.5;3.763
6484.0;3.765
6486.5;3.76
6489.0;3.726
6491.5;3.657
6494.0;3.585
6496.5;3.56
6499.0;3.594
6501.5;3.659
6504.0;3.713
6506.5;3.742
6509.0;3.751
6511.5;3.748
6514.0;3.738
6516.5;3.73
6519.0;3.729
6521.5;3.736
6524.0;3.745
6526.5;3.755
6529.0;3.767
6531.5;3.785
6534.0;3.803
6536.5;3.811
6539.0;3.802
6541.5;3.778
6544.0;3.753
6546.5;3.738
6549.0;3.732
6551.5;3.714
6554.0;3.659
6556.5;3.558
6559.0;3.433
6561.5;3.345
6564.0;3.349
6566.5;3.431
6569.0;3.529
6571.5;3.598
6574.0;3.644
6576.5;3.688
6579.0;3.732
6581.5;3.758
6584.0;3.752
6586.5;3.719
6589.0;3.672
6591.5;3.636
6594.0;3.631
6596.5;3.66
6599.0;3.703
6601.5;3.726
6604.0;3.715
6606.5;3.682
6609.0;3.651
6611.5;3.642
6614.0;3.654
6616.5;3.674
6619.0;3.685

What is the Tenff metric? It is -0.355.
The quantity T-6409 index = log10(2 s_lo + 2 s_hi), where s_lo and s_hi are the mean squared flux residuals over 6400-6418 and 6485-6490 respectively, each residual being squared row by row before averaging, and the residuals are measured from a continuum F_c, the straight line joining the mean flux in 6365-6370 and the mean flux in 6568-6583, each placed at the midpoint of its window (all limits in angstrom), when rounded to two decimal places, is -1.84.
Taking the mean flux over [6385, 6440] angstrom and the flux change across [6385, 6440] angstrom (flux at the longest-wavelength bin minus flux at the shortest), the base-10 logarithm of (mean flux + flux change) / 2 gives 0.264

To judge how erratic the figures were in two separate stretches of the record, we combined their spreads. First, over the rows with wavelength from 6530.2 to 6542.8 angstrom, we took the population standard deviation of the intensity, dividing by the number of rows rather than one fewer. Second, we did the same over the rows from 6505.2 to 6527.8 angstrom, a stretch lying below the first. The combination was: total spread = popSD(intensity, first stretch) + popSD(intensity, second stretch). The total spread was 0.021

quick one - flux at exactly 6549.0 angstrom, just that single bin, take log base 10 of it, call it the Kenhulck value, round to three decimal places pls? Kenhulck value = 0.572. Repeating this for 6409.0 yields 0.565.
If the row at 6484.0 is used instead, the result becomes 0.576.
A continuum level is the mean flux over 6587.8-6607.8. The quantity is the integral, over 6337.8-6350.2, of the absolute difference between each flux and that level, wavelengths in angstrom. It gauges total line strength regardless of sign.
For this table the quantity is 1.1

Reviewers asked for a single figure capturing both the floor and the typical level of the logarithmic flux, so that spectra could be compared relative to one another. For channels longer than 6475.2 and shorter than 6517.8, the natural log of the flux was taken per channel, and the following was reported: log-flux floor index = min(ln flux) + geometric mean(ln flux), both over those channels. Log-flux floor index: 2.58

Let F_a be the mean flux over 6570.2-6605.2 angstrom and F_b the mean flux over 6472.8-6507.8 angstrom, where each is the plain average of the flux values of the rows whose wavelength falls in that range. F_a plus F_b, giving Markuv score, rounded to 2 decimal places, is 7.39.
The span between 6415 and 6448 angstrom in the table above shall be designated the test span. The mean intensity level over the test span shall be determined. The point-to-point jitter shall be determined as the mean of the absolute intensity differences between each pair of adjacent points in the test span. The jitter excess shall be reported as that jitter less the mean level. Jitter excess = -3.69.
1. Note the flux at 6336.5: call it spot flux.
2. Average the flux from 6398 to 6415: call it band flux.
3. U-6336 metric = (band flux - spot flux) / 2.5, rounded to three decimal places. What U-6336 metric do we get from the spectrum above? -0.015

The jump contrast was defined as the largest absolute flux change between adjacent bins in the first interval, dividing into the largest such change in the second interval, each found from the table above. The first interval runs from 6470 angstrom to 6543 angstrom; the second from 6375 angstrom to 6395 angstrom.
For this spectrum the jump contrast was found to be 0.40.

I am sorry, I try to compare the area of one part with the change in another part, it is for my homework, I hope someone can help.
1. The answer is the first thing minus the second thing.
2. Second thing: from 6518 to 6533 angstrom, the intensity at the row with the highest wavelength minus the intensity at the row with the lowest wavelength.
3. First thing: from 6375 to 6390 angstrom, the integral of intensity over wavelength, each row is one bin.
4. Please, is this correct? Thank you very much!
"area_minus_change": 55.7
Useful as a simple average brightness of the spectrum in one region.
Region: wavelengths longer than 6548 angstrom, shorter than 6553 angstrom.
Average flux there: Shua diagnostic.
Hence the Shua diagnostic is 3.72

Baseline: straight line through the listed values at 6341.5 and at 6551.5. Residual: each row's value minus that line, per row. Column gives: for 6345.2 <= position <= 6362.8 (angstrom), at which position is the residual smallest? 6359.0 angstrom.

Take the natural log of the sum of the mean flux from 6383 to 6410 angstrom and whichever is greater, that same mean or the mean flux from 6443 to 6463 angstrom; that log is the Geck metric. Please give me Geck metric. 1.992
